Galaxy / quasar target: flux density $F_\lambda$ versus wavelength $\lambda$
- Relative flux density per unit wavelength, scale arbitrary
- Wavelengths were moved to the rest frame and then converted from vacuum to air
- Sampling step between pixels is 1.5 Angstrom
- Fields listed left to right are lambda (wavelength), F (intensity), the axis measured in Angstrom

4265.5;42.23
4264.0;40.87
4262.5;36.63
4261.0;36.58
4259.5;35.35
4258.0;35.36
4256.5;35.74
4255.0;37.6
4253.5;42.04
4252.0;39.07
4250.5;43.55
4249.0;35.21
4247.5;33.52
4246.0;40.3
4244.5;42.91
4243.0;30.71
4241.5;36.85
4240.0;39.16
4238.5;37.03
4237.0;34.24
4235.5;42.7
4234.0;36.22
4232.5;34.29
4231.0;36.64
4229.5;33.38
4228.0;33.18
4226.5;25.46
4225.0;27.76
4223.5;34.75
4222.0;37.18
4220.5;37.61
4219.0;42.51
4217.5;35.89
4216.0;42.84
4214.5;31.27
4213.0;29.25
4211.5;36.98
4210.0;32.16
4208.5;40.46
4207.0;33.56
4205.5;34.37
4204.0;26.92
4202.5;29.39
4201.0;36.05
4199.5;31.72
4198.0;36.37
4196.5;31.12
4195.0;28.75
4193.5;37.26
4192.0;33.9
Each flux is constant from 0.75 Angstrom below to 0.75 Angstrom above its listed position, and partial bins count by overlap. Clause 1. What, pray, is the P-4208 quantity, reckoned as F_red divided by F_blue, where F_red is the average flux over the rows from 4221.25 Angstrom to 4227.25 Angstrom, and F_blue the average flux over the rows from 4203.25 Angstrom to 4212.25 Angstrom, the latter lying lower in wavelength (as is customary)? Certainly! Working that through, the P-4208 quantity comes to 0.92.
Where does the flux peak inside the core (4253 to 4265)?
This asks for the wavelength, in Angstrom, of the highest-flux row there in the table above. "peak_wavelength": 4253.5 Angstrom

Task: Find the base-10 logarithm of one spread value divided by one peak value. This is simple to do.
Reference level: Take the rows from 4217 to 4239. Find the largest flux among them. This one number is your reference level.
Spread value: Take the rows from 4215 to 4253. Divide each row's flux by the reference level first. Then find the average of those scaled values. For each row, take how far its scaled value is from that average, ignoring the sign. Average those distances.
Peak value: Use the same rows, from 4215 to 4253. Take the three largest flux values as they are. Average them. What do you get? -2.72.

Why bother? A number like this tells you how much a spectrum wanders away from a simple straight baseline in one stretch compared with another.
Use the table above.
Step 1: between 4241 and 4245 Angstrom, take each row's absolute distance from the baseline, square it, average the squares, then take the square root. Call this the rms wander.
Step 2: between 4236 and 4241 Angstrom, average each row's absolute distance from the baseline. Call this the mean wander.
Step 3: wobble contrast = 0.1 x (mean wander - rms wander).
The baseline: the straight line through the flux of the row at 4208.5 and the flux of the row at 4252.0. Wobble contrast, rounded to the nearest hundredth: -0.29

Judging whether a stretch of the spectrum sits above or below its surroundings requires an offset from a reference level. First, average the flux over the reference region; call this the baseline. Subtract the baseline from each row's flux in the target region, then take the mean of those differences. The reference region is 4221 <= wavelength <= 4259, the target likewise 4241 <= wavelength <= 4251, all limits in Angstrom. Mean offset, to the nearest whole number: 1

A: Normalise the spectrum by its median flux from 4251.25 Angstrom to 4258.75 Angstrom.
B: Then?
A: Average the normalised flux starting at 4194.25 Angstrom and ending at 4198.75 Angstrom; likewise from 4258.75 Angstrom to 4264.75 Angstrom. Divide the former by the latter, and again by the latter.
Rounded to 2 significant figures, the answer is 0.86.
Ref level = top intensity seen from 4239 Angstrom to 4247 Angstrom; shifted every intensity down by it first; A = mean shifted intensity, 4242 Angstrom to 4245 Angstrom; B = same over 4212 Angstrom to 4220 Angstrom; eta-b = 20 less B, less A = 33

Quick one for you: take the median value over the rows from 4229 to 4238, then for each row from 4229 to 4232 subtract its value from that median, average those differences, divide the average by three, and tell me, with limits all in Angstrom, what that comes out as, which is 0.1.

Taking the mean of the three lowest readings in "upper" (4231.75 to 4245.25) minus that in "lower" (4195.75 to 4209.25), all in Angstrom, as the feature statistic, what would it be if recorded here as 4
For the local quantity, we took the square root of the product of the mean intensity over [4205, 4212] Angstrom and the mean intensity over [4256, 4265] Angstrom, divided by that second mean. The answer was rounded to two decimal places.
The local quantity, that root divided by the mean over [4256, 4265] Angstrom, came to 0.98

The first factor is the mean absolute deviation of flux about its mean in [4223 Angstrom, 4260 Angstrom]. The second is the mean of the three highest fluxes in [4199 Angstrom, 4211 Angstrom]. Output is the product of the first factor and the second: 120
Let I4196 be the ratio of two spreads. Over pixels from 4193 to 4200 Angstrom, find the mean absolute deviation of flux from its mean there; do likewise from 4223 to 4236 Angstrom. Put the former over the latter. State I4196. 0.9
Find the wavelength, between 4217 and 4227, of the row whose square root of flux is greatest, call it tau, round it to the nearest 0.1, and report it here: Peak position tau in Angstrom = 4219.0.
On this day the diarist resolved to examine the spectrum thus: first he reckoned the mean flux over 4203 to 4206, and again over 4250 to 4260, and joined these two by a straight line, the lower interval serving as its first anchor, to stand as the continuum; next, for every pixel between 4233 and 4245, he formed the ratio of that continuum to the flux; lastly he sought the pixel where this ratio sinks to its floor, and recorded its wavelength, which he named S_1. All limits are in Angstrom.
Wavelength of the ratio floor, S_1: 4235.5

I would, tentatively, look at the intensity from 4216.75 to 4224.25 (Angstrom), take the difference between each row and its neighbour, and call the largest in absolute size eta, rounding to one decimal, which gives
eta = 6.6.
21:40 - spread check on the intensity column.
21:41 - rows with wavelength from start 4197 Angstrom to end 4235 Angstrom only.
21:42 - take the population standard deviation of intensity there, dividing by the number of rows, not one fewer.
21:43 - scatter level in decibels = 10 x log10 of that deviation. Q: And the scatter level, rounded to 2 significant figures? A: 6.4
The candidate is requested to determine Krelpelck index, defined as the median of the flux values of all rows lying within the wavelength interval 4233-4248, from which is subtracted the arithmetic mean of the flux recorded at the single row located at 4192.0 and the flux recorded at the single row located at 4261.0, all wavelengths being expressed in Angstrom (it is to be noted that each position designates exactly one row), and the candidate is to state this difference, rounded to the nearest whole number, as 2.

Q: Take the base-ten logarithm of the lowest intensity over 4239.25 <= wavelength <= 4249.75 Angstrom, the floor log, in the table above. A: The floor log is 1.49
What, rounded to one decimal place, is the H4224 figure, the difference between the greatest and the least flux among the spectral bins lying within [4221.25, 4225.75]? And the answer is 9.4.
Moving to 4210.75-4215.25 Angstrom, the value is 7.7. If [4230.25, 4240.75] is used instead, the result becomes 8.5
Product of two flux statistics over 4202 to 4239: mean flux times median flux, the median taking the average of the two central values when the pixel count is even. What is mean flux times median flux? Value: 1191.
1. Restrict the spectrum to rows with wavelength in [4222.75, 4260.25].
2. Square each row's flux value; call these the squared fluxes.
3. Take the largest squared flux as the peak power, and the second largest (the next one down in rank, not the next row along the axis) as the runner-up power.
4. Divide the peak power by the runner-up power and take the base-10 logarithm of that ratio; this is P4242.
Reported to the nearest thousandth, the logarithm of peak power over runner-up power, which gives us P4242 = 0.013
